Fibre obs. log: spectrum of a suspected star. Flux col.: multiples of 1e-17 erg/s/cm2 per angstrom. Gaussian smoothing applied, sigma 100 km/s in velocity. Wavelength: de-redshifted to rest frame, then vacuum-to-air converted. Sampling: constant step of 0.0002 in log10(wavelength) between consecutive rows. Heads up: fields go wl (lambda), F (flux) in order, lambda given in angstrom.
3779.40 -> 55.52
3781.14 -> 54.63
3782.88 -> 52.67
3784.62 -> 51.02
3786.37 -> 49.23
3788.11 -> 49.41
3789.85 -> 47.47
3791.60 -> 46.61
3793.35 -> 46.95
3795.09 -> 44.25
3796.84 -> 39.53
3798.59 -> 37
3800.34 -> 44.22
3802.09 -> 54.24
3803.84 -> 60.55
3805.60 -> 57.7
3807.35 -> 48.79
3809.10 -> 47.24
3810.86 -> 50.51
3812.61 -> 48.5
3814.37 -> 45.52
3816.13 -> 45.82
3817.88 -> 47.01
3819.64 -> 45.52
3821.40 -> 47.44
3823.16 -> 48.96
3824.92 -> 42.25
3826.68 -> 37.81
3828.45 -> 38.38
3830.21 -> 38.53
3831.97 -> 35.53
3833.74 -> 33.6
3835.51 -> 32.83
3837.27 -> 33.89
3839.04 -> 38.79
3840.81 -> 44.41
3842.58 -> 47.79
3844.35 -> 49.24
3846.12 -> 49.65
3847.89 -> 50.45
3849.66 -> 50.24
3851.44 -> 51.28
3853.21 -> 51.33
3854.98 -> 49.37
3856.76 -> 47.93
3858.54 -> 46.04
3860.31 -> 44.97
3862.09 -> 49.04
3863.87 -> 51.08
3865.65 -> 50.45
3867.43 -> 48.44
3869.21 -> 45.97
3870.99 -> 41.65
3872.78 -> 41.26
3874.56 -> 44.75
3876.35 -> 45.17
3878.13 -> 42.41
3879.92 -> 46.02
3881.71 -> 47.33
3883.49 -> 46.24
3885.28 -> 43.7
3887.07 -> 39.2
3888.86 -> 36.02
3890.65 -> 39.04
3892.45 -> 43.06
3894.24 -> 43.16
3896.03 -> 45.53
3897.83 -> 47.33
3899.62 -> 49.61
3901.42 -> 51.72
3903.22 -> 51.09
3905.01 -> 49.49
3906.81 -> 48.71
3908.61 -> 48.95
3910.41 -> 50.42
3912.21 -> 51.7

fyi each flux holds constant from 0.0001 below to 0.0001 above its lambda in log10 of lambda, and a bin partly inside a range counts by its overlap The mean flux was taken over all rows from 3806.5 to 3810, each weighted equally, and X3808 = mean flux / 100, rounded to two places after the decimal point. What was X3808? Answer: 0.48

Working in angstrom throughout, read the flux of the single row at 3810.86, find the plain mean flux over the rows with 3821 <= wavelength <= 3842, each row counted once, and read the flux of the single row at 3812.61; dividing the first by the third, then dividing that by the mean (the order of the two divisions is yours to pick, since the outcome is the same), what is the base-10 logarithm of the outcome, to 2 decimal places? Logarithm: -1.58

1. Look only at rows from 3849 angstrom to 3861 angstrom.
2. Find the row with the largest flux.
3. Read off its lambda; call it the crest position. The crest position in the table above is 3853.21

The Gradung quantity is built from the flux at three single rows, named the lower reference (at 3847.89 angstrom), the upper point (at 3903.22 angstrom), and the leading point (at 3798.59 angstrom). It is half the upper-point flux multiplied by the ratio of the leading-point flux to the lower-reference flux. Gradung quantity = 19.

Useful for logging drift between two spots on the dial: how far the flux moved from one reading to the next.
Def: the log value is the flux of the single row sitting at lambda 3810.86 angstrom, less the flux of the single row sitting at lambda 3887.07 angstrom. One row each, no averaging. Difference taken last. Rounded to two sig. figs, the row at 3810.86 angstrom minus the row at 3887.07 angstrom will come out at 11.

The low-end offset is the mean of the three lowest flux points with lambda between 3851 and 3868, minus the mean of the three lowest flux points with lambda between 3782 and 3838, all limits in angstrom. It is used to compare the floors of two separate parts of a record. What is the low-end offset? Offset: 13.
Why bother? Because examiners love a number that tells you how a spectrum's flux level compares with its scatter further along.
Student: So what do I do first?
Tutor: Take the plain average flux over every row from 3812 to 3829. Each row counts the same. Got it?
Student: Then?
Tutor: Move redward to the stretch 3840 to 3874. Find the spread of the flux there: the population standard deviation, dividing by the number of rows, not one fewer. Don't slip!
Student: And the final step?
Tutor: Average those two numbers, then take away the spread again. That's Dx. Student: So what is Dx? 20.9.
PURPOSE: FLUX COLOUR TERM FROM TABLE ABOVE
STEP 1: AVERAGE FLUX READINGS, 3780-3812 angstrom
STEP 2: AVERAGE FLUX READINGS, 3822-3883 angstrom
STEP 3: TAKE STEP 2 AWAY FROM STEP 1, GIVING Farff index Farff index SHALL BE 4.4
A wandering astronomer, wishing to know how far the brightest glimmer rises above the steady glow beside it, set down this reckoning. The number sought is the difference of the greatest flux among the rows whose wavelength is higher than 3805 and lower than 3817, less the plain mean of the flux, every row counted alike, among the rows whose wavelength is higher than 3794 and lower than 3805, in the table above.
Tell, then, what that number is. 11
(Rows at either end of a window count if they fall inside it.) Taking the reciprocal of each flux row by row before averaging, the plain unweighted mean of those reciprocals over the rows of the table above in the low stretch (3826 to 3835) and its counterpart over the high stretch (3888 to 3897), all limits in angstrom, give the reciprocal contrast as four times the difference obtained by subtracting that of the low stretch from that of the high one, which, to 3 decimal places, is -0.012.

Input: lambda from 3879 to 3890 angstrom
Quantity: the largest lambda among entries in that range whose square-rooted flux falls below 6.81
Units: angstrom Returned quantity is 3888.86 angstrom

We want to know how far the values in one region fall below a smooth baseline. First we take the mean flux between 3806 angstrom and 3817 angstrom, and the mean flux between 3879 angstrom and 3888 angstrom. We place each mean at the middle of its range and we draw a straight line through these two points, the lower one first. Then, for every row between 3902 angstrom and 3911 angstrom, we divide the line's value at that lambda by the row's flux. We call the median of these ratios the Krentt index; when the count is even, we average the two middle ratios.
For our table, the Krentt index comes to 0.88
